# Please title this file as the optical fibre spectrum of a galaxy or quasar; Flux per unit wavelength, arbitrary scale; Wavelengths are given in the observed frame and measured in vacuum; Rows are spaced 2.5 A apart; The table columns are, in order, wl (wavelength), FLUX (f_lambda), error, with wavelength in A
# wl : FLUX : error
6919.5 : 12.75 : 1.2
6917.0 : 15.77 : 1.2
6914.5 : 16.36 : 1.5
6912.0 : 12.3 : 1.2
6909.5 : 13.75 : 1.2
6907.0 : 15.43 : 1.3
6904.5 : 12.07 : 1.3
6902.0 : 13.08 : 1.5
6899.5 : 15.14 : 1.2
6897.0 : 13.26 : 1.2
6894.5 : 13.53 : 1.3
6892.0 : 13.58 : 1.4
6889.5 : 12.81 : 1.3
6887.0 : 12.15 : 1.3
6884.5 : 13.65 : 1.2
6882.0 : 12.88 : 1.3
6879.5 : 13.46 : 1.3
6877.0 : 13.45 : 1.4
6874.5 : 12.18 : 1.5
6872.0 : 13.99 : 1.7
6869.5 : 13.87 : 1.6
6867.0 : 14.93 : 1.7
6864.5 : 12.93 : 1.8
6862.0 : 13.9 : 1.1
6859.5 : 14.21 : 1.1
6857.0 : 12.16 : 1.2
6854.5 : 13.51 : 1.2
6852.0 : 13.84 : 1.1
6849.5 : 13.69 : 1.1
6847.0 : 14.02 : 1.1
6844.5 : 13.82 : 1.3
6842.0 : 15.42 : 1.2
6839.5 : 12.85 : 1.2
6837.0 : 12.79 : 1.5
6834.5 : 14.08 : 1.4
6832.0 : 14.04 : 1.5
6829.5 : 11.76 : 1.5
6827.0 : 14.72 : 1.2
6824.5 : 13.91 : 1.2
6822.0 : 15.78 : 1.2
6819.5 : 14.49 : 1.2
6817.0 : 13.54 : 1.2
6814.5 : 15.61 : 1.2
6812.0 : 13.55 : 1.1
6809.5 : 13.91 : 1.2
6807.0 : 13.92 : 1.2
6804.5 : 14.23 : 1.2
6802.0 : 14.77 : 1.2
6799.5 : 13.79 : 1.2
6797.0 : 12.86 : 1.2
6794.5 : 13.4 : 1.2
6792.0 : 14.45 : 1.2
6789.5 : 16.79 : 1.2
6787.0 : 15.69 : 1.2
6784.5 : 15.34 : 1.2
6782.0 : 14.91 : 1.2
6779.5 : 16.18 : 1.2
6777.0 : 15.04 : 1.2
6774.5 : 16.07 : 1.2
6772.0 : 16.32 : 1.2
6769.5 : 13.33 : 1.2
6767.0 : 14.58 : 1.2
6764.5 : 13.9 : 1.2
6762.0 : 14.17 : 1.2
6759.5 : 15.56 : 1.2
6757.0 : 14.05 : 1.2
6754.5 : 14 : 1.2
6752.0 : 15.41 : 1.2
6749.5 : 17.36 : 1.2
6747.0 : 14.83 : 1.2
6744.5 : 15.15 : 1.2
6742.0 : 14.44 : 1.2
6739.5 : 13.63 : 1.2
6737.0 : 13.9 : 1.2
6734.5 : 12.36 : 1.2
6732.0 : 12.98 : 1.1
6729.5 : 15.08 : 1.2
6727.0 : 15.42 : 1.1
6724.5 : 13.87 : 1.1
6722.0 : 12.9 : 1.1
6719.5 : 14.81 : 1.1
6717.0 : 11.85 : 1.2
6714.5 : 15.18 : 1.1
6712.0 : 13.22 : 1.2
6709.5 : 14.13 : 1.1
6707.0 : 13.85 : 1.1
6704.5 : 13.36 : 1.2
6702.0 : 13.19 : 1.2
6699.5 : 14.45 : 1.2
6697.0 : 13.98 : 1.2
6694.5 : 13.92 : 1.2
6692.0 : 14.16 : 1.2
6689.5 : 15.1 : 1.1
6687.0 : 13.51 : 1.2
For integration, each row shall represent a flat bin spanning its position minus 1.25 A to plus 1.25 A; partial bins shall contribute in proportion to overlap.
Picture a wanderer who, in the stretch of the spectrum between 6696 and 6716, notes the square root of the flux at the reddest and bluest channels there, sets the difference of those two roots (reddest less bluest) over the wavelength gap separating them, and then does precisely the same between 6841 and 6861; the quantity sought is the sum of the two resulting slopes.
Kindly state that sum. 0.000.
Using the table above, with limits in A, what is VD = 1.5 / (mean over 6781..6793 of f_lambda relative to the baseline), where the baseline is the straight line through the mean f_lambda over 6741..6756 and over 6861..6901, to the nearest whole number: 2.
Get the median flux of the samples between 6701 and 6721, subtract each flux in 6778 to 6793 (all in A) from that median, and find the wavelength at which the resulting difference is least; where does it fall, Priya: 6789.5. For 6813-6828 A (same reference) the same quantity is 6822.0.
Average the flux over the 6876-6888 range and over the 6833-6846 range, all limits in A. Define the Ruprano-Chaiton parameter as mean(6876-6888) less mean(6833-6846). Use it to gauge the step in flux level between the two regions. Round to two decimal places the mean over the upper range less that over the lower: -0.67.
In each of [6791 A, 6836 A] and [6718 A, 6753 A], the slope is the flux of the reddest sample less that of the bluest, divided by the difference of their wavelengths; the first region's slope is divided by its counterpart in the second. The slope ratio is -0.5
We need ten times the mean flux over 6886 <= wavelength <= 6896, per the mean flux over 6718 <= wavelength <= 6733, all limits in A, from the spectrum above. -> 9.2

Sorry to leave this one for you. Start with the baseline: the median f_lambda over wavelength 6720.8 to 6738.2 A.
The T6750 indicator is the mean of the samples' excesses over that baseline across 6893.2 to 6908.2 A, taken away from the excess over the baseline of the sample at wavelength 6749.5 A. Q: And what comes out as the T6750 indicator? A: 3.6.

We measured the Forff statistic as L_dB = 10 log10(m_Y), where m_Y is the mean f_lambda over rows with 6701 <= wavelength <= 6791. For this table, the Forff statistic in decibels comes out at 11.6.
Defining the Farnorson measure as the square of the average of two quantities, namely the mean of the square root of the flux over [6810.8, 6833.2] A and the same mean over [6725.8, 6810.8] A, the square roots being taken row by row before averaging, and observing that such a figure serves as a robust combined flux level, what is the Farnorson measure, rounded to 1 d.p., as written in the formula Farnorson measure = 14.4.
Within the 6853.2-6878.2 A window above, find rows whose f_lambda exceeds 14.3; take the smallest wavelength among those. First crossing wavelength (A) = 6867.0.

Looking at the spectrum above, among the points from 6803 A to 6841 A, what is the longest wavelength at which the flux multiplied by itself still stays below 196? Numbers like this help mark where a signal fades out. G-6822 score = 6839.5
